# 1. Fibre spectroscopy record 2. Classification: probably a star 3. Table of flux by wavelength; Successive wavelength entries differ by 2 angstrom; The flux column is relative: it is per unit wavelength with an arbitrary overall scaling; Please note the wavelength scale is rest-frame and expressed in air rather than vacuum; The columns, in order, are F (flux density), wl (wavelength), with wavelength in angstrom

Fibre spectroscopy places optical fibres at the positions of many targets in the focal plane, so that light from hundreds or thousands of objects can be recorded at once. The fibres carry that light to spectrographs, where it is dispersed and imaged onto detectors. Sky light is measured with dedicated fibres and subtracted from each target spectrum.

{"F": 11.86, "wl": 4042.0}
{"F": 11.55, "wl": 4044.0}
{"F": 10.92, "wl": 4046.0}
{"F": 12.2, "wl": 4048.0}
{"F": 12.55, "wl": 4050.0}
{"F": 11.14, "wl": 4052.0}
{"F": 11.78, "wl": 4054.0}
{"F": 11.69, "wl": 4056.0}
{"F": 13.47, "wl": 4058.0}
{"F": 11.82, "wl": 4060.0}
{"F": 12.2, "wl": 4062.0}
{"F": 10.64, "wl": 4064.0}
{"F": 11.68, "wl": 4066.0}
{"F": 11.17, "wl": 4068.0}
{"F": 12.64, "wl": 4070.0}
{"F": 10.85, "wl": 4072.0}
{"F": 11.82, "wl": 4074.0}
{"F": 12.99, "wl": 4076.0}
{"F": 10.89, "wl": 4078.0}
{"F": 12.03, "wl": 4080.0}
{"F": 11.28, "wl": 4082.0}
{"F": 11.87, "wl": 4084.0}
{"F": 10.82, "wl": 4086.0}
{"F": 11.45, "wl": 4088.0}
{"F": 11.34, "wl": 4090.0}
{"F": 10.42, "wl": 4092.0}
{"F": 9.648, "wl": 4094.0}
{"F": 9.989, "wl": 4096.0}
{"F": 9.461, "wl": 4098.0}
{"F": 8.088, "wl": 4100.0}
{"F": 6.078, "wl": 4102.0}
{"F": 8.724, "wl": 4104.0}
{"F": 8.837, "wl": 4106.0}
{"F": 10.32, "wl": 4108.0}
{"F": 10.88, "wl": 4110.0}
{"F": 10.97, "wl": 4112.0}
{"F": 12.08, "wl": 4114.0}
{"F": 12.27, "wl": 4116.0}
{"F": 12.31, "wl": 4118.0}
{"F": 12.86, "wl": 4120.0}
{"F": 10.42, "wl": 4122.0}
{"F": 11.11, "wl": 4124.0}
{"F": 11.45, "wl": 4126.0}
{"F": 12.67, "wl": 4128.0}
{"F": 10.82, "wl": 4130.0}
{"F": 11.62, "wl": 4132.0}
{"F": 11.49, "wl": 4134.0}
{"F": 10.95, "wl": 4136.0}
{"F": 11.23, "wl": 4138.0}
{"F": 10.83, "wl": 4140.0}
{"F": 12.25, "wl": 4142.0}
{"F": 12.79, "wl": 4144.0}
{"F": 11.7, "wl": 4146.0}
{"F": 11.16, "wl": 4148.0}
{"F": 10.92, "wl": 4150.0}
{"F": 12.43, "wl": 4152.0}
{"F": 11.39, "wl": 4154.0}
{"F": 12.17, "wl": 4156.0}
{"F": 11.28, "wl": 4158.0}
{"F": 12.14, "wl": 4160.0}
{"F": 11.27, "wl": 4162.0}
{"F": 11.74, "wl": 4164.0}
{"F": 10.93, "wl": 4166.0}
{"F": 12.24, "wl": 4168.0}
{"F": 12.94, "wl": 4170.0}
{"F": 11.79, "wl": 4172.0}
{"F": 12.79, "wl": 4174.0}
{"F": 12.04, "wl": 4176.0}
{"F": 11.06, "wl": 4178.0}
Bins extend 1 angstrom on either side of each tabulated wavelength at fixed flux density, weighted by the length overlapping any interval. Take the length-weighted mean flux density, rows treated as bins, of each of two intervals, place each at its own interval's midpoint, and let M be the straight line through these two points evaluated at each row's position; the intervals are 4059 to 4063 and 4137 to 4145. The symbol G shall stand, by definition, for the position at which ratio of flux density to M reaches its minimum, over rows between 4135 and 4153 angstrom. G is 4140.0 angstrom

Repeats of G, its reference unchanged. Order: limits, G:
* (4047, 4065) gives 4064.0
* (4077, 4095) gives 4094.0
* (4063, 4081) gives 4064.0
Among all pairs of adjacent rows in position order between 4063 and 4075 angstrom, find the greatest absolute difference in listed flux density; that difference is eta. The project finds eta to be 1.79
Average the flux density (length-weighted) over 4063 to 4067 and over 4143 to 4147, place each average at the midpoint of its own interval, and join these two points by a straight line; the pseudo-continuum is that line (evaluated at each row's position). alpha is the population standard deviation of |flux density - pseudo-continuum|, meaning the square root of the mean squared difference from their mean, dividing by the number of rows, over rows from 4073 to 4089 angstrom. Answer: 0.47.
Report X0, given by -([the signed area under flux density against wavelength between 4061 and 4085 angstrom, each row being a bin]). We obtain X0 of -280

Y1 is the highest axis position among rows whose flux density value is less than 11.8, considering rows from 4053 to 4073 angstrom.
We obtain 4072.0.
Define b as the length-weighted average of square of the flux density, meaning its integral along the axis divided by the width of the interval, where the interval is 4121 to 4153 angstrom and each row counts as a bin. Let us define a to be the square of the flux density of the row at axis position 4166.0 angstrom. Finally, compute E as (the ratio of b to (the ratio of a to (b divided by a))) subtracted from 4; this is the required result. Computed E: 2.8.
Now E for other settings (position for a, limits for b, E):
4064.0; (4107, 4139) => 2.6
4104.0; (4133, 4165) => 0.8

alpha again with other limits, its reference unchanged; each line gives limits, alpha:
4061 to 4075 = 0.42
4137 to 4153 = 0.49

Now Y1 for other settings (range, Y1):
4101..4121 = 4112.0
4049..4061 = 4056.0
